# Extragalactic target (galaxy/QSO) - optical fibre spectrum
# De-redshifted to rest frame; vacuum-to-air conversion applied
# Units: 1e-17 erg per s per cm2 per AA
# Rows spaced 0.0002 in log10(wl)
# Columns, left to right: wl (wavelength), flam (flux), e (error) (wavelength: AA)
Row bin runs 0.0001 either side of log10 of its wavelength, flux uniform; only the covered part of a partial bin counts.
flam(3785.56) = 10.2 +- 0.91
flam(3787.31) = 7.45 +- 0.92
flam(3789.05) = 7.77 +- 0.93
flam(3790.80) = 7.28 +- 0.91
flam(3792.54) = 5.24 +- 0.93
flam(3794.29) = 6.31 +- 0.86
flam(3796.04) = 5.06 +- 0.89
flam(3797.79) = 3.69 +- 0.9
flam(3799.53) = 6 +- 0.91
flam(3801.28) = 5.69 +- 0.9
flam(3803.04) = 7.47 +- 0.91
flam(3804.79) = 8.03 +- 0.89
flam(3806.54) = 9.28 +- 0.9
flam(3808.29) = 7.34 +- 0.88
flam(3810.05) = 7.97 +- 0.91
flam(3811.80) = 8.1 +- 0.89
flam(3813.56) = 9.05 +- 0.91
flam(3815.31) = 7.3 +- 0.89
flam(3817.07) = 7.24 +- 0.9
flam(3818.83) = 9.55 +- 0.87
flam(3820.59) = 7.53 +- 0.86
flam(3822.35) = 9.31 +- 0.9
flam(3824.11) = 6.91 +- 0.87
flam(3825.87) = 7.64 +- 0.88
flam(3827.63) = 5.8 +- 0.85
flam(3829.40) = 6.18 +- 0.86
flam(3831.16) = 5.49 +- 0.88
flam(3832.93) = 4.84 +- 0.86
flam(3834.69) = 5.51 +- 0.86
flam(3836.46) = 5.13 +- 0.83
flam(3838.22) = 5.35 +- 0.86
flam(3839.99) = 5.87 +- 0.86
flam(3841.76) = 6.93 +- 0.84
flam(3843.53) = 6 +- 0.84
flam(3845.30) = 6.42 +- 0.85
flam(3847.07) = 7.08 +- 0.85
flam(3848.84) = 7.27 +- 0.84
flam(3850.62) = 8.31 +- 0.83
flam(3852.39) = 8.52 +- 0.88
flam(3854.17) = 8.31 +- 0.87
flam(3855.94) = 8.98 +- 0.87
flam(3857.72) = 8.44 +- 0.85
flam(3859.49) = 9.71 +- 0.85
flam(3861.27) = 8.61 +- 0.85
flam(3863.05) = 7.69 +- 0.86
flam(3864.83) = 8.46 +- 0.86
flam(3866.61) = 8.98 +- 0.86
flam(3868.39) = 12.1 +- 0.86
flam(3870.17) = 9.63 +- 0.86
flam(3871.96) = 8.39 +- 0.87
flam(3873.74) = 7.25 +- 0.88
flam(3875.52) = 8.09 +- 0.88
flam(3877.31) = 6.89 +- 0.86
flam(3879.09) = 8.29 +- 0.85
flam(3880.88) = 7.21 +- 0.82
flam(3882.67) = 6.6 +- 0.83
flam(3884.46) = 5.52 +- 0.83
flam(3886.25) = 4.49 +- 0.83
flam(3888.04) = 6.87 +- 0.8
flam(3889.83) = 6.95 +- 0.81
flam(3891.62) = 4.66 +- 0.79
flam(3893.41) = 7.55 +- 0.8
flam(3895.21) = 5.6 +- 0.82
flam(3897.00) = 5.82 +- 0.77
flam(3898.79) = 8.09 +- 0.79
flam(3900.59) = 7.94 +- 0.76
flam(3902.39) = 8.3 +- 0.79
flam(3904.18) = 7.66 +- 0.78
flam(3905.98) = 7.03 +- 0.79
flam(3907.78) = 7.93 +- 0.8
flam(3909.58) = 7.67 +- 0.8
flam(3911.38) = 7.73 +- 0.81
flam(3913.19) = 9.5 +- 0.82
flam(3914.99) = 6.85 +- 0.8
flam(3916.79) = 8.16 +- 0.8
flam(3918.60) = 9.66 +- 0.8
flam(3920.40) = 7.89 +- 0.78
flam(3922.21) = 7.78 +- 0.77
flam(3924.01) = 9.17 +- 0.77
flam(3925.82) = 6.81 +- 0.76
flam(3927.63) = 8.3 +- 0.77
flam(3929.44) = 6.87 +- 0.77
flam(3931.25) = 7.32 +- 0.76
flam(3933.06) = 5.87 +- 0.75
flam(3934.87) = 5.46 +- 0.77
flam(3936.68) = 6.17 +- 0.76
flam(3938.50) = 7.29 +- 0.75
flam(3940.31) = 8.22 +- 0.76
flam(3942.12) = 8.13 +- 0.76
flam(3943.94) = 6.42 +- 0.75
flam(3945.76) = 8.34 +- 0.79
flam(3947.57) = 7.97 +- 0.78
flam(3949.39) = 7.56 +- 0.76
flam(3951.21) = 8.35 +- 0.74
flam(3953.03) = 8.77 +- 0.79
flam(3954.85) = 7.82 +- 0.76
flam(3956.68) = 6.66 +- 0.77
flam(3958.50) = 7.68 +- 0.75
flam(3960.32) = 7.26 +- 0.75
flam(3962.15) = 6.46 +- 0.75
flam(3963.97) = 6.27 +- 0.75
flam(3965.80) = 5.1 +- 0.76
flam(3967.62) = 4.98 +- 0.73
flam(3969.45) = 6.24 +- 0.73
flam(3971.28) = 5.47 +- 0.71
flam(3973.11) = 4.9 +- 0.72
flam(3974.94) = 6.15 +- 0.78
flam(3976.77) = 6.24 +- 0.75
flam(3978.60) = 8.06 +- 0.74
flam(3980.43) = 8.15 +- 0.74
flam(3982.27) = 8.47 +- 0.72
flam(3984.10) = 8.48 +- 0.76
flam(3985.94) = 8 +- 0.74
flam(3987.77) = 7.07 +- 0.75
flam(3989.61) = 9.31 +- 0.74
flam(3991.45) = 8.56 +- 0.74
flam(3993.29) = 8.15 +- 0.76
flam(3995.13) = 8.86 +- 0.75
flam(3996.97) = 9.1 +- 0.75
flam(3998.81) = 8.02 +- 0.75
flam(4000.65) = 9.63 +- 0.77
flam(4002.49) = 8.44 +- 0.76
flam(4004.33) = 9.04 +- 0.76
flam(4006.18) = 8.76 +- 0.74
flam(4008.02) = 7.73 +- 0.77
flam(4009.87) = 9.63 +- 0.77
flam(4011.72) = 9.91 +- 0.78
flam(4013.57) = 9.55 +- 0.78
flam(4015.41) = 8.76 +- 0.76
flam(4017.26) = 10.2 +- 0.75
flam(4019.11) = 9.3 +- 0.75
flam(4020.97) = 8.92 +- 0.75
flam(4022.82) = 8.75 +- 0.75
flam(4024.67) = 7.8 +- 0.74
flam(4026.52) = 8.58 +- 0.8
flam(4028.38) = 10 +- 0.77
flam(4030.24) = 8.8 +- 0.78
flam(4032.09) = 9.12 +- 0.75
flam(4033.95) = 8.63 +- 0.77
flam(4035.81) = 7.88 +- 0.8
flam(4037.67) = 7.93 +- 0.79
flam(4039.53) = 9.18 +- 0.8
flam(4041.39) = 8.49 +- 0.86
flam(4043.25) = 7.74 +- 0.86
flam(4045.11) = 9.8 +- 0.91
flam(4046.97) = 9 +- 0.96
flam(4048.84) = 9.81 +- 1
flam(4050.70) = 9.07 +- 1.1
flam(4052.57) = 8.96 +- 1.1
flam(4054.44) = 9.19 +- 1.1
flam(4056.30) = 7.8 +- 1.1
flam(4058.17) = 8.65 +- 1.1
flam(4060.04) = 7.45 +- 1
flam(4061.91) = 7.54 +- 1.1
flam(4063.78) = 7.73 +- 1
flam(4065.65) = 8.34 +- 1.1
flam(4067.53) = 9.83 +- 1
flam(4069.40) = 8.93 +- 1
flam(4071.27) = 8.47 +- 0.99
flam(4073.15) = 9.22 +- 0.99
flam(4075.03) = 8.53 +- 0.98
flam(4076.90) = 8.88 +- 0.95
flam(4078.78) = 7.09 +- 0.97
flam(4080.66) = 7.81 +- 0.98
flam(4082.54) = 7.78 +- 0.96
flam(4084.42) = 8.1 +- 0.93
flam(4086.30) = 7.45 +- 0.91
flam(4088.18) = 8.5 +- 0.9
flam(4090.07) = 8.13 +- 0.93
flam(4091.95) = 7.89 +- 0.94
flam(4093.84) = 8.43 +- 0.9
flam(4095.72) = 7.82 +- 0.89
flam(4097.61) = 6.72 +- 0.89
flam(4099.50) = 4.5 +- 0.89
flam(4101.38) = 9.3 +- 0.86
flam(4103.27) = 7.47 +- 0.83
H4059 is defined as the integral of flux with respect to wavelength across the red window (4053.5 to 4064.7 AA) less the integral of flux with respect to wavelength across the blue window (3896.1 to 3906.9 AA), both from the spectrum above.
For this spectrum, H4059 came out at 10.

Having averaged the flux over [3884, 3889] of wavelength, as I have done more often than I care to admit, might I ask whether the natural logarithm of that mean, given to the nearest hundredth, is 1.73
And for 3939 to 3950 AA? 2.05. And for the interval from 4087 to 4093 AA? 2.10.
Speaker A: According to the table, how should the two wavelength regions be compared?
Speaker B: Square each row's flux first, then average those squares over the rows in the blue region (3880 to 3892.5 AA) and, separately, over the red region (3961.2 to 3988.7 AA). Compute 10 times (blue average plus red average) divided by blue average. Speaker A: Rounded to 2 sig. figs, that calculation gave 22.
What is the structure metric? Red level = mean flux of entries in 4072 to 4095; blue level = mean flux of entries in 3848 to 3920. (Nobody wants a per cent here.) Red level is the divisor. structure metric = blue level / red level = 0.96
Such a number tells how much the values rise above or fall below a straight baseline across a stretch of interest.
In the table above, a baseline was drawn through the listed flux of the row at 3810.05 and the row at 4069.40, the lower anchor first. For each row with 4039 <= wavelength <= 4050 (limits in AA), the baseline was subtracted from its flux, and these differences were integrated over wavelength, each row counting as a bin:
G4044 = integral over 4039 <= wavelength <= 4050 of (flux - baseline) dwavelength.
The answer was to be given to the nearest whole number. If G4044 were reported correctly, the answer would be 2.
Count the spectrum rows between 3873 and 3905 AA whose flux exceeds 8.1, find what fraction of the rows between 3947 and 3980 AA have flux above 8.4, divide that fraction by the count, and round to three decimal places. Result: 0.028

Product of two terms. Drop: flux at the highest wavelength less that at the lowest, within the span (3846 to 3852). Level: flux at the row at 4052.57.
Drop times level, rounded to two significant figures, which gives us 11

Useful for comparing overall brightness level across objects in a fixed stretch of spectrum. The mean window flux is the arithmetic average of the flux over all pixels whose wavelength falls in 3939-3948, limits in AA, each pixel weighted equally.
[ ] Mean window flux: 7.8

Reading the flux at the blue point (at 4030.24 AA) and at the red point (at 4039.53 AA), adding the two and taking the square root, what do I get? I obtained 4.24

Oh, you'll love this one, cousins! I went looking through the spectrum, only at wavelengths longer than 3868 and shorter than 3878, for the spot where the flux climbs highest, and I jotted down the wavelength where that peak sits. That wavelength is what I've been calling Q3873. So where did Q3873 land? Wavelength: 3868.39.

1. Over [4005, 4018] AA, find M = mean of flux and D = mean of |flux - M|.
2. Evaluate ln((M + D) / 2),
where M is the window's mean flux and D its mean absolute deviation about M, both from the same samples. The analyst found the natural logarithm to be 1.6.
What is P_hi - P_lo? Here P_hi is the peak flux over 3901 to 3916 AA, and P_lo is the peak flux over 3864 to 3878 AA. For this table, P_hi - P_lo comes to -2.6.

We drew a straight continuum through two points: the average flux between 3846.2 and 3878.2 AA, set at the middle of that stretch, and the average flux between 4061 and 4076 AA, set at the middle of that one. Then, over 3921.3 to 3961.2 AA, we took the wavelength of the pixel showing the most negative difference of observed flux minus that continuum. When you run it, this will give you 3934.87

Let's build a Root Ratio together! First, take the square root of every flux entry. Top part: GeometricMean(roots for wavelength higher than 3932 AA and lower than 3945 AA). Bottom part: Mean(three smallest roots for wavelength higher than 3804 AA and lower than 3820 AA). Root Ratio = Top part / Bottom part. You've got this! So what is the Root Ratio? 0.96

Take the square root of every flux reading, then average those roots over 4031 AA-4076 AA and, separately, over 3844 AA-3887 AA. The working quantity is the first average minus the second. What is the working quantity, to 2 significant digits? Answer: 0.13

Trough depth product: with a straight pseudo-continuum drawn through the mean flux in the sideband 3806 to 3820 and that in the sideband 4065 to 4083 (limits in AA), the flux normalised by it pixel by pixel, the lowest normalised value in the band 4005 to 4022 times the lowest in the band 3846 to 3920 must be 0.50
